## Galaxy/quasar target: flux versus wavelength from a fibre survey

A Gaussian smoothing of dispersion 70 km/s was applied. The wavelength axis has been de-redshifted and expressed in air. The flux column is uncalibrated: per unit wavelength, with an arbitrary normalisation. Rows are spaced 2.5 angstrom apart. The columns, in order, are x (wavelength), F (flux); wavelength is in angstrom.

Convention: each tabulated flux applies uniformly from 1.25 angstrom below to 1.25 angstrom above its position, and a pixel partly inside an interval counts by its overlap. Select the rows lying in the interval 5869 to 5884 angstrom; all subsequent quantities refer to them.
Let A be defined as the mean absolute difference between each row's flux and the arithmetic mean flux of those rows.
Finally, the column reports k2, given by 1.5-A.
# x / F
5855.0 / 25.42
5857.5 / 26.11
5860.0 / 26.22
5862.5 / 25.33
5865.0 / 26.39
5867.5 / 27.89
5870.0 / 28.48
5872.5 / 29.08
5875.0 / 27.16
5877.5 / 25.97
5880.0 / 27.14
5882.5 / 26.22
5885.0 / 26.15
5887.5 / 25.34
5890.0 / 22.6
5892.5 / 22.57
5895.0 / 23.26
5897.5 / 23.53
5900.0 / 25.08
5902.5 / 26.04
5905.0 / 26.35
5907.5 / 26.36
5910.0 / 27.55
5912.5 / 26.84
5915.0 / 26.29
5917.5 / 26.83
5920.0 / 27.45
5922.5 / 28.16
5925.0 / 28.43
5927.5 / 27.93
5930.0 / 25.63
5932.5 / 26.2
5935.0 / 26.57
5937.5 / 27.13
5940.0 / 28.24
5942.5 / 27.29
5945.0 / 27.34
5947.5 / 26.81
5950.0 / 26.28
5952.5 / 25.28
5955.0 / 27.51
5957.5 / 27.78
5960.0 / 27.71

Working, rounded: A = 0.96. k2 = 0.5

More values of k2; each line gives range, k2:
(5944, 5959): 0.8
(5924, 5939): 0.7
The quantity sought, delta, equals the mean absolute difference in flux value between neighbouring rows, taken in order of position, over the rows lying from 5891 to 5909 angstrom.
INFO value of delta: 0.63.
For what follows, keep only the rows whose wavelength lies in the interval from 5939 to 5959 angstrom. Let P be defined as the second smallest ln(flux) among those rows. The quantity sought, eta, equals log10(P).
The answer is 0.5144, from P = 3.27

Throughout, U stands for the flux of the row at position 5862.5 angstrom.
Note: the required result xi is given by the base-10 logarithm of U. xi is 1.40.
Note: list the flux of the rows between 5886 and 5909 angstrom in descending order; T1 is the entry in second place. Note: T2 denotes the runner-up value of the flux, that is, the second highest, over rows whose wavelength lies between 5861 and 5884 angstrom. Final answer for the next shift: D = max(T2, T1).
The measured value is 28.5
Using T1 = 26.35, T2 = 28.48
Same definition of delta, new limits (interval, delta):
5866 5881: 1.09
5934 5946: 0.67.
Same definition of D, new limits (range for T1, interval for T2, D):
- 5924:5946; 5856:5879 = 28.5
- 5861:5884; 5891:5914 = 28.5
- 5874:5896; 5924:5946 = 28.2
